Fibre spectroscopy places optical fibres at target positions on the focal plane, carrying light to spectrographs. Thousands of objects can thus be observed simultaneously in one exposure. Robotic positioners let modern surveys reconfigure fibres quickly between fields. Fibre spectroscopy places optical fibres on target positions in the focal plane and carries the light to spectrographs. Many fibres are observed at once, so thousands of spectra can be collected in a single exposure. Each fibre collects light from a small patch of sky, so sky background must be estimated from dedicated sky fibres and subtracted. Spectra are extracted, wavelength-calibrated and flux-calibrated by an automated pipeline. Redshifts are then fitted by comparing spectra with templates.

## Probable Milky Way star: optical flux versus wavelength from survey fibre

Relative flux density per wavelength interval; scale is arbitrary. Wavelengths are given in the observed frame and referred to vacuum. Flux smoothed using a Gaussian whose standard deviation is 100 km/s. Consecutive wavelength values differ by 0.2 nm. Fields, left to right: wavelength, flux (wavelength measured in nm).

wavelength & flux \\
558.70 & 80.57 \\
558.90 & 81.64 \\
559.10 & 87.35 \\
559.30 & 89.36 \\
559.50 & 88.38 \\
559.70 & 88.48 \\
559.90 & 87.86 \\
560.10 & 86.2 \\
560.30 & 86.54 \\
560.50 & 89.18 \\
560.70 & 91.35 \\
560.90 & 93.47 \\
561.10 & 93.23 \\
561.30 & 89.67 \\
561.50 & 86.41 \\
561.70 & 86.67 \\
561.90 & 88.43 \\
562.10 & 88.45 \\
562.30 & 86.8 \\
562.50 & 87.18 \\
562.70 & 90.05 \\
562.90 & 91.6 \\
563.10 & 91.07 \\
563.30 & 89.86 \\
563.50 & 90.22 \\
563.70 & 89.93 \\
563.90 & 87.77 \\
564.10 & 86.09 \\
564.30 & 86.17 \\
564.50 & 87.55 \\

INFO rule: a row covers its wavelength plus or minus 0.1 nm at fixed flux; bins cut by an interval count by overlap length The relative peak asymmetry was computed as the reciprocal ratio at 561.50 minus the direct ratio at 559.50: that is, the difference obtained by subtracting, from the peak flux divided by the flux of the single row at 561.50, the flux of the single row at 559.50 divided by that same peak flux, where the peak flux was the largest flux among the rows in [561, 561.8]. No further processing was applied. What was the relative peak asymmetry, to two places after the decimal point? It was 0.13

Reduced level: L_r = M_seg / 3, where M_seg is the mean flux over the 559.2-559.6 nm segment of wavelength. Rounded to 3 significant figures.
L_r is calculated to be 29.6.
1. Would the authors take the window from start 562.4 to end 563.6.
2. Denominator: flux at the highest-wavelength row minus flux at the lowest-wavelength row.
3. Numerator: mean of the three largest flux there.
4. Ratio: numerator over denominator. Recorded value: 30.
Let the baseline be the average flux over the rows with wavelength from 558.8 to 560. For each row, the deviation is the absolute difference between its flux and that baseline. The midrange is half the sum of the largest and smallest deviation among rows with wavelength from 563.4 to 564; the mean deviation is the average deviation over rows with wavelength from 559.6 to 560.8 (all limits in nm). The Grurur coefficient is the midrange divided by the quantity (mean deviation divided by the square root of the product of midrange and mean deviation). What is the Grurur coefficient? 1.92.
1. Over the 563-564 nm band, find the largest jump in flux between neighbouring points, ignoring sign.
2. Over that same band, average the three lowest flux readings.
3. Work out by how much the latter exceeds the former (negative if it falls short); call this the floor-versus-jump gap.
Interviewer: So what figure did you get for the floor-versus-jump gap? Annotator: 87.0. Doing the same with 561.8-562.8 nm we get 84.6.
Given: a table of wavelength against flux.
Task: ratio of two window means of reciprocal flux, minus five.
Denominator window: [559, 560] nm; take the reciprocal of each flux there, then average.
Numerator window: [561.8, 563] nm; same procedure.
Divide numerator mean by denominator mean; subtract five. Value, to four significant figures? -4.005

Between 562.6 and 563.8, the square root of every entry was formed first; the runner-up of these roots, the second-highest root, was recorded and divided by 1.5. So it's 6.36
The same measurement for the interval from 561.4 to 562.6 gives 6.27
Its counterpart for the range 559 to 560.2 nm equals 6.27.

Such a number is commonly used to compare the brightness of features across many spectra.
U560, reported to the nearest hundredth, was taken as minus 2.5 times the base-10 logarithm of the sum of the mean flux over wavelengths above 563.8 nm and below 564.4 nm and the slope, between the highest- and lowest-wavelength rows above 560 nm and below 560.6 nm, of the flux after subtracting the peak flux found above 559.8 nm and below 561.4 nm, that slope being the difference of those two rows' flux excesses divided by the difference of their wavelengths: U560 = -4.93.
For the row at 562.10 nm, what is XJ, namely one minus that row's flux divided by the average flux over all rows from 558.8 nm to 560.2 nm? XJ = -0.016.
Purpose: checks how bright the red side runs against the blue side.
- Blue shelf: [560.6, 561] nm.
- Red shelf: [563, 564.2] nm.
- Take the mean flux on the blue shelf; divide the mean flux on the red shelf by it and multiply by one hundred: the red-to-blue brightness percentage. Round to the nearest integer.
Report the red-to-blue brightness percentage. 96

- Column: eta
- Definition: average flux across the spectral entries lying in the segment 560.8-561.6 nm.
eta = 91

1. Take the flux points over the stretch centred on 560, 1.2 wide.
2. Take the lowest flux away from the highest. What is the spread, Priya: 3.0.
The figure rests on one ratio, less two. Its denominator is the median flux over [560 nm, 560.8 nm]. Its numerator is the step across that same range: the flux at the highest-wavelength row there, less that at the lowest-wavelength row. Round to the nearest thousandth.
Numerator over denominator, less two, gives -1.941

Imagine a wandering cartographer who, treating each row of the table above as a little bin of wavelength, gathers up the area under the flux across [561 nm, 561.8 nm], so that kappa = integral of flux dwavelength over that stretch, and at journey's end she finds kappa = 71.2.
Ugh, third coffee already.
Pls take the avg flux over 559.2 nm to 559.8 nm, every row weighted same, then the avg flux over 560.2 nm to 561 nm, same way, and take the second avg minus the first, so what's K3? 1.4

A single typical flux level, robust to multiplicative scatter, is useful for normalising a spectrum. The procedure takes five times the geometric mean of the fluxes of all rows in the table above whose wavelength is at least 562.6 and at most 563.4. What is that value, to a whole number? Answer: 453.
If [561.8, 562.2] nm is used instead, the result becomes 442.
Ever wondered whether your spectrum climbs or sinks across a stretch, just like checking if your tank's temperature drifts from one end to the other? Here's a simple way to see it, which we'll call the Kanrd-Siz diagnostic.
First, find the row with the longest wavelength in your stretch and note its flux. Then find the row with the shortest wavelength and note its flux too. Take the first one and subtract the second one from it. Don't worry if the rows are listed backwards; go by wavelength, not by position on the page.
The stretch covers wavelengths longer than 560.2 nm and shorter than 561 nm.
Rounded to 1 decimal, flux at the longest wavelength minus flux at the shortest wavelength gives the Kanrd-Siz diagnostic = 6.9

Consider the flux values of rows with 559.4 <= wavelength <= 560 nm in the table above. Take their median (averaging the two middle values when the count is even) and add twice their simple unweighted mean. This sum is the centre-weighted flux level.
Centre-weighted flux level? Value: 265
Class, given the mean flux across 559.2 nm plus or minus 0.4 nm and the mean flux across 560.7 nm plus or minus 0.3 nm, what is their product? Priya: 7917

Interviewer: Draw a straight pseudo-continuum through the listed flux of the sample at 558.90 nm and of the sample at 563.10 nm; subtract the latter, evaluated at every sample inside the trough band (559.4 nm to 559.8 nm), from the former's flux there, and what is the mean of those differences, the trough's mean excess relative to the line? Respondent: 5.2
